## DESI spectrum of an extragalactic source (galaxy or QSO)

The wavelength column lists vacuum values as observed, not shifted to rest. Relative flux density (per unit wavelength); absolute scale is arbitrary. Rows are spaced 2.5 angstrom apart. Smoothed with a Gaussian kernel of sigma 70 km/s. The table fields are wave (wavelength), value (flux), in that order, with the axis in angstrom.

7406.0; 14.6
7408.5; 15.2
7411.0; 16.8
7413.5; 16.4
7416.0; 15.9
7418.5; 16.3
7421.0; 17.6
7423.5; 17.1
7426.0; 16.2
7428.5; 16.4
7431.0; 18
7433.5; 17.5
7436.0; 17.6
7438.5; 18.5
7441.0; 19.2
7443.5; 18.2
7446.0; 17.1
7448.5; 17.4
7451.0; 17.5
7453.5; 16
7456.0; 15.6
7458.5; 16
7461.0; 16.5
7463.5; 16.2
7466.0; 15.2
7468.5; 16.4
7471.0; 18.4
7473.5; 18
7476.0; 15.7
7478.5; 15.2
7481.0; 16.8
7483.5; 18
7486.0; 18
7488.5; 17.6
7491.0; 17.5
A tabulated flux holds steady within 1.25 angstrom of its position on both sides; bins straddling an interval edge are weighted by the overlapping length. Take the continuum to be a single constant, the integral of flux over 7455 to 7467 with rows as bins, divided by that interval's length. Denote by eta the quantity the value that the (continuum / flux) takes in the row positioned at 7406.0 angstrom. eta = 1.09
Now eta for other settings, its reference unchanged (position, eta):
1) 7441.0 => 0.83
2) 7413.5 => 0.97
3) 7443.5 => 0.87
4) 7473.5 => 0.88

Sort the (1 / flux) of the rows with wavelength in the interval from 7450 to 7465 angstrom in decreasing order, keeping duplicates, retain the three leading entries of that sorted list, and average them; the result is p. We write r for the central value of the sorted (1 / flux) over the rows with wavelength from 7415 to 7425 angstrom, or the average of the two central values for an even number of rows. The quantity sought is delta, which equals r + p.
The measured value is 0.123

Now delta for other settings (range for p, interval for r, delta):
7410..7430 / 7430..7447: 0.118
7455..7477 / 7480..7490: 0.121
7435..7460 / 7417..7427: 0.123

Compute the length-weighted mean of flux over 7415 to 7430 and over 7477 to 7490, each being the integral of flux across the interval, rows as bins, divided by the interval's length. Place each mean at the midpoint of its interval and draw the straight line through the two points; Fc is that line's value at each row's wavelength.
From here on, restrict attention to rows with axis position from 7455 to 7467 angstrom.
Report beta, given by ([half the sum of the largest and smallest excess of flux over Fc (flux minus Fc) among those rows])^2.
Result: 1.2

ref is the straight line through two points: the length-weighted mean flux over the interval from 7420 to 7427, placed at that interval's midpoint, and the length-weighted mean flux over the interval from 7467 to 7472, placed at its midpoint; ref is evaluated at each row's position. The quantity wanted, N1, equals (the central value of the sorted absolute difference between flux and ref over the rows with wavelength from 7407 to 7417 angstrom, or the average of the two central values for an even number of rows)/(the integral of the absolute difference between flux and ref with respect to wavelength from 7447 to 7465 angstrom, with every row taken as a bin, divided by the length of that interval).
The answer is 0.9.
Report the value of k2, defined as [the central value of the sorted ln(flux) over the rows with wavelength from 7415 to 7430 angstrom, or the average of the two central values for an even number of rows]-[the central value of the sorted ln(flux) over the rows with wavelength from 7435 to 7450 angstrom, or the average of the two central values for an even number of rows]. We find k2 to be -0.09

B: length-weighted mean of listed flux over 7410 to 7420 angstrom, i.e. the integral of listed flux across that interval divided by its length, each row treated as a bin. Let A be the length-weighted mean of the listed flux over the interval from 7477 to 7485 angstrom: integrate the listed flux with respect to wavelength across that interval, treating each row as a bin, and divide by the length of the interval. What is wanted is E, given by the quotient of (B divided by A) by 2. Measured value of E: 0.491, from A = 16.68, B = 16.4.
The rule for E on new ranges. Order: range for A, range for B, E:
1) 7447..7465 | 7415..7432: 0.510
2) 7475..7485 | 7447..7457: 0.505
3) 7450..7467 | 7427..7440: 0.545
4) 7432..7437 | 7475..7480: 0.441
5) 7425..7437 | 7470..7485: 0.496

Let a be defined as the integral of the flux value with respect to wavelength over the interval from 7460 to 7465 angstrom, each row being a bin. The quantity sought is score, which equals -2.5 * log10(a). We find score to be -4.78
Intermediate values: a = 81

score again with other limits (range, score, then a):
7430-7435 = -4.87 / 89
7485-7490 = -4.87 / 89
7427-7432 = -4.83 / 86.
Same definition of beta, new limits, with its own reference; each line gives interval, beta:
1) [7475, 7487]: 0.2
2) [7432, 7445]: 2.6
